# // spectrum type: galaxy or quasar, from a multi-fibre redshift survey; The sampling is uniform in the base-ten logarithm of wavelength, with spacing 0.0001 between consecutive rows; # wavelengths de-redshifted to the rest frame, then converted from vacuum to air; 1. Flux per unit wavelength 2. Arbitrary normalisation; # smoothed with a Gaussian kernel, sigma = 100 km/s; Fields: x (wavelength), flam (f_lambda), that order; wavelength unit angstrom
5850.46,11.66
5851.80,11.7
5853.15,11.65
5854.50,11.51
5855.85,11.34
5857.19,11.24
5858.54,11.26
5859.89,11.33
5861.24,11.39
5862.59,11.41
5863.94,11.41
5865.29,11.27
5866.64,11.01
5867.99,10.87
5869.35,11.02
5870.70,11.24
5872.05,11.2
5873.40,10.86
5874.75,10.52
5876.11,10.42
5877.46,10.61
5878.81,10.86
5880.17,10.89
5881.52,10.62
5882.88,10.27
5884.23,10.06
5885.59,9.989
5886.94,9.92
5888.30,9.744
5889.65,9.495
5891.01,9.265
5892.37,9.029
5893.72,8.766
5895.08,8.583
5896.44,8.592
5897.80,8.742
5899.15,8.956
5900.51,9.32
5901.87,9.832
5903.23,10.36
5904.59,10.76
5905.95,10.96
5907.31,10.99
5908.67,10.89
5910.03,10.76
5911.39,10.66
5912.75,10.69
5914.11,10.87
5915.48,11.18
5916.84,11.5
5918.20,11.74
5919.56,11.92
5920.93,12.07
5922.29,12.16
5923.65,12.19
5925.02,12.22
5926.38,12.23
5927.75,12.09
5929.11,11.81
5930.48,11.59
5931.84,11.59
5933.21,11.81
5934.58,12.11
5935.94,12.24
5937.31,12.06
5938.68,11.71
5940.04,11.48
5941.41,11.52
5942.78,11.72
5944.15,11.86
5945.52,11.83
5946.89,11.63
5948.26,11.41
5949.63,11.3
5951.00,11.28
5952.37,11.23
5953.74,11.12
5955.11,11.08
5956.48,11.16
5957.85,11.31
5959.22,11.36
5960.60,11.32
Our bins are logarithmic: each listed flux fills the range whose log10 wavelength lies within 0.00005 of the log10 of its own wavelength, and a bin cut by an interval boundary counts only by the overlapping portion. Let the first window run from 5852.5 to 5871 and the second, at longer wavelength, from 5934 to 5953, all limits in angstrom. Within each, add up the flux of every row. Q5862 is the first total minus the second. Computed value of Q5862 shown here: -5.4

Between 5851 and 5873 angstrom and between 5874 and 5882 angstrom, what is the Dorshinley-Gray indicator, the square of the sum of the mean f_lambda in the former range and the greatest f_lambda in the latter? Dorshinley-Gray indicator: 493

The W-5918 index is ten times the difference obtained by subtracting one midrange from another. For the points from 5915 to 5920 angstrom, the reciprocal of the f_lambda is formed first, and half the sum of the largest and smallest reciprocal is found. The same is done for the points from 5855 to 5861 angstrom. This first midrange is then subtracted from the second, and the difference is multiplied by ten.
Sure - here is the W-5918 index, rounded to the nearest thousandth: 0.019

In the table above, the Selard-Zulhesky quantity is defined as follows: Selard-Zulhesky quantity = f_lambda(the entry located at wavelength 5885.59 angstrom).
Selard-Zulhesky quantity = 9.989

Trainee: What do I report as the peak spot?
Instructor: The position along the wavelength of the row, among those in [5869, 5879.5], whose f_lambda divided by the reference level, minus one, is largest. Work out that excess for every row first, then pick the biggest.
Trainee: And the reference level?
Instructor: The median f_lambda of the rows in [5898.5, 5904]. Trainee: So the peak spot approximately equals 5870.70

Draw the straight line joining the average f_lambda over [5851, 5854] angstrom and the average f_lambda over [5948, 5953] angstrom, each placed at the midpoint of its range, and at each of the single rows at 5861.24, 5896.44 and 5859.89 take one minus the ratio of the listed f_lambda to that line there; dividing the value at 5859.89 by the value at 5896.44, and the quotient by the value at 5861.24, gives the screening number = 5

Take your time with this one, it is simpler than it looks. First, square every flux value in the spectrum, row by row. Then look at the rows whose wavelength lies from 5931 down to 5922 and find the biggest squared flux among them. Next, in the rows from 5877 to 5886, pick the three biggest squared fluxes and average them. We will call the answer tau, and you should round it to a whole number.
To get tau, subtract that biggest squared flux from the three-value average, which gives -33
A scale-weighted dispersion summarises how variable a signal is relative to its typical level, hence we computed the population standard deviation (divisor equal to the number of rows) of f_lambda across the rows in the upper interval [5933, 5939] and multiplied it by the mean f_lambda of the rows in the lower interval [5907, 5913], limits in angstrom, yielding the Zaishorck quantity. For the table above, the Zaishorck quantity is 2.12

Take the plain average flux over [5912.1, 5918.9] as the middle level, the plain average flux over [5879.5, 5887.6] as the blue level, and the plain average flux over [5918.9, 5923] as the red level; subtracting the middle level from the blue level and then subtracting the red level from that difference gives -13.0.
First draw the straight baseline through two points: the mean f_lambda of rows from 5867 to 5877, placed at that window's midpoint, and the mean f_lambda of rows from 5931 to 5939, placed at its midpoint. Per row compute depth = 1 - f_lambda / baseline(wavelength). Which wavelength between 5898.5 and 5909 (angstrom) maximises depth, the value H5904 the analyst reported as 5899.15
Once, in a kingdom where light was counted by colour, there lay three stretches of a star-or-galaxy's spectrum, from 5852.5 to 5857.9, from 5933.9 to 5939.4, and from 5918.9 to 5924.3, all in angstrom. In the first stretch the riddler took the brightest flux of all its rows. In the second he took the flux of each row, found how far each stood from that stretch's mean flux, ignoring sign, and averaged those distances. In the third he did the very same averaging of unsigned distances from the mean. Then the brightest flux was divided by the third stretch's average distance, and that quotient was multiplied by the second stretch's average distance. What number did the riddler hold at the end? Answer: 20.7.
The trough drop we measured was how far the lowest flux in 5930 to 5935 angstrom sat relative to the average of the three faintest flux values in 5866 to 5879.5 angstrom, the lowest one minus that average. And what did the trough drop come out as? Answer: 1.1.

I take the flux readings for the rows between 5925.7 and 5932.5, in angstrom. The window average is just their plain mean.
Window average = 11.9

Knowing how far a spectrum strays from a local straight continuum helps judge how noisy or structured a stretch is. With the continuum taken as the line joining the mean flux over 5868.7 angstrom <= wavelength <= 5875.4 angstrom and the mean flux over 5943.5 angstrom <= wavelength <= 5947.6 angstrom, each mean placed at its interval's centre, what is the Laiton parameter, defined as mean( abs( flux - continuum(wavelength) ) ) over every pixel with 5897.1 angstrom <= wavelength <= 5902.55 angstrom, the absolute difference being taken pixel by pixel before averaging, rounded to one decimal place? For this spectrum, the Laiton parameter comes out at 2.1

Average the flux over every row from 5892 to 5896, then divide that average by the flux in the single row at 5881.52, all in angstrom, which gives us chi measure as 0.83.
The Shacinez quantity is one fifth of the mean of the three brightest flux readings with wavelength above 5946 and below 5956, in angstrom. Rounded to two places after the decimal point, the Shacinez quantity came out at 2.29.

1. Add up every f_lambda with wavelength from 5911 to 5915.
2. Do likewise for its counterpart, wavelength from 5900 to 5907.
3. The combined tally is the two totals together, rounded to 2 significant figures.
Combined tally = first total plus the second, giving 83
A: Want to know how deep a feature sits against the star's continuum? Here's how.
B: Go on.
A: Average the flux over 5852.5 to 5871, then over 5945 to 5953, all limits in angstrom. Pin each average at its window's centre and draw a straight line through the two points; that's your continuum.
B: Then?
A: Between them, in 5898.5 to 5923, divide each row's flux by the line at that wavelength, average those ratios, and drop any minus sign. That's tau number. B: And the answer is 0.96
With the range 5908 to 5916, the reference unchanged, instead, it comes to 0.95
